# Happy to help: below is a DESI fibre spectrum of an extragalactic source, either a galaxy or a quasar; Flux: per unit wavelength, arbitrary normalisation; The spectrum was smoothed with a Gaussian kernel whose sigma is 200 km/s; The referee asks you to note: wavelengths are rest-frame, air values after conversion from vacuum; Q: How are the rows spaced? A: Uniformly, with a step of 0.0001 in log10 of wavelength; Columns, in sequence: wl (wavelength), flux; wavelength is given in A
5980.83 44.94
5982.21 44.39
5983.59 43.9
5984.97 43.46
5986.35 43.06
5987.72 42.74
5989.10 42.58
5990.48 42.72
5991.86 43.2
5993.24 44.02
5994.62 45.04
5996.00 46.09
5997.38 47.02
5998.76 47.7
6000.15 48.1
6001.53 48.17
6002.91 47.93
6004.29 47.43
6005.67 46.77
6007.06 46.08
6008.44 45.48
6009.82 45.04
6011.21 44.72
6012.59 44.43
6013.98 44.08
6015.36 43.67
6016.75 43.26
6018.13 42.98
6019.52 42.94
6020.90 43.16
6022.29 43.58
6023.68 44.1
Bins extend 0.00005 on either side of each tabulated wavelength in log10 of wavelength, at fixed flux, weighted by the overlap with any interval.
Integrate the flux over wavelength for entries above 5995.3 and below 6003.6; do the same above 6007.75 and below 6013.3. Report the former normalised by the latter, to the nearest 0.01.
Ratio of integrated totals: 1.58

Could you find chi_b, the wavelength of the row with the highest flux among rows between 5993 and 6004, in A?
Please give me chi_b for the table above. 6001.53 A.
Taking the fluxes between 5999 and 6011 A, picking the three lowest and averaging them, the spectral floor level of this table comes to 45.5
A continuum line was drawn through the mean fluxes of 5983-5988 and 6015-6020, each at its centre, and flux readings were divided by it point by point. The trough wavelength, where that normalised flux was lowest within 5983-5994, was 5989.10 A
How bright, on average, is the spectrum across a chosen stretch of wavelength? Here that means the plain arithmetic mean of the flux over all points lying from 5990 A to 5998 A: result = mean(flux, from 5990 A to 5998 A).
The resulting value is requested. 44.7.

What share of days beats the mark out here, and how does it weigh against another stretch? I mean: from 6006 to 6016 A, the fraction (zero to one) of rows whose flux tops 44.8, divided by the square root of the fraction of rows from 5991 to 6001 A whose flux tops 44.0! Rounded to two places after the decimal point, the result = 0.46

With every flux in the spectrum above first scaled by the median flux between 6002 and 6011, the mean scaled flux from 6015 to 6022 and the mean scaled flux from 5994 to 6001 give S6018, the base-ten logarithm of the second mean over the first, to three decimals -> 0.035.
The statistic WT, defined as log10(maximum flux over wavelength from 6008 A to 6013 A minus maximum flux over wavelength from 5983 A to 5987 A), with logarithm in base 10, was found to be 0.2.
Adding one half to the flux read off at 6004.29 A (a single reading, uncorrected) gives 47.9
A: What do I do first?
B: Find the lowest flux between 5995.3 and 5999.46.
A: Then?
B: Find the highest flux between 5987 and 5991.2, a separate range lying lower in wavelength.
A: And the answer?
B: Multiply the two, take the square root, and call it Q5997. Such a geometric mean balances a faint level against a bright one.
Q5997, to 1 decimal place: 44.4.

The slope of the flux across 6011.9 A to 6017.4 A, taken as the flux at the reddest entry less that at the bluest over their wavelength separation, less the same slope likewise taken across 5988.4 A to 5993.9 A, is -0.6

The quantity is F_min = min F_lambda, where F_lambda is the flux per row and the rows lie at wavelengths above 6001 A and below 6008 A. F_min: 46.08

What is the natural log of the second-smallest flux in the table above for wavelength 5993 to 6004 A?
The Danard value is 3.81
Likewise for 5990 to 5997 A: 3.77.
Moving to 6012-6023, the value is 3.76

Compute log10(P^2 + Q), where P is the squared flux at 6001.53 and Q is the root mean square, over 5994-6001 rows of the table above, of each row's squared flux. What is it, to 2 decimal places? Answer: 6.73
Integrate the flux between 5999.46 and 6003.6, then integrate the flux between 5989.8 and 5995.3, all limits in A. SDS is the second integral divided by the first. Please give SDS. 1.21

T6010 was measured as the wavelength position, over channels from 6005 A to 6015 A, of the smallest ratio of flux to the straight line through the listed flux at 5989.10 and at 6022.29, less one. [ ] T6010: 6013.98 A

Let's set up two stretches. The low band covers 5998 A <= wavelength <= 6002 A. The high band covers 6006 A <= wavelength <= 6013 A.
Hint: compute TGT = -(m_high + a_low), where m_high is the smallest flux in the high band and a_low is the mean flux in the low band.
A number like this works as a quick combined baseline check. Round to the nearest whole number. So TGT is -92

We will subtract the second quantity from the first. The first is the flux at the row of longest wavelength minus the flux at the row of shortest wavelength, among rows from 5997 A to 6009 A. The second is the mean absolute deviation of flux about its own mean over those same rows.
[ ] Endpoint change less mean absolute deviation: -2.3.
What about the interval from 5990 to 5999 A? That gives 3.4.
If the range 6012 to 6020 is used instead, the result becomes -2.0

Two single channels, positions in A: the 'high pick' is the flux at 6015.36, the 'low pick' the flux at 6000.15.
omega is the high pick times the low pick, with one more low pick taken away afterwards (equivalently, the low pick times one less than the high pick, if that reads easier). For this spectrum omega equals 2052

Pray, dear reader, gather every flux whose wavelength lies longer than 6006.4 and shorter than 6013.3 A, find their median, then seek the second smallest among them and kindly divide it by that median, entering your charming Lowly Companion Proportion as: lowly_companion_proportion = 0.993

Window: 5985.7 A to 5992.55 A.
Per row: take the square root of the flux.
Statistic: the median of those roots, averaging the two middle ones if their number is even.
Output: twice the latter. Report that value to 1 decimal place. 13.1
